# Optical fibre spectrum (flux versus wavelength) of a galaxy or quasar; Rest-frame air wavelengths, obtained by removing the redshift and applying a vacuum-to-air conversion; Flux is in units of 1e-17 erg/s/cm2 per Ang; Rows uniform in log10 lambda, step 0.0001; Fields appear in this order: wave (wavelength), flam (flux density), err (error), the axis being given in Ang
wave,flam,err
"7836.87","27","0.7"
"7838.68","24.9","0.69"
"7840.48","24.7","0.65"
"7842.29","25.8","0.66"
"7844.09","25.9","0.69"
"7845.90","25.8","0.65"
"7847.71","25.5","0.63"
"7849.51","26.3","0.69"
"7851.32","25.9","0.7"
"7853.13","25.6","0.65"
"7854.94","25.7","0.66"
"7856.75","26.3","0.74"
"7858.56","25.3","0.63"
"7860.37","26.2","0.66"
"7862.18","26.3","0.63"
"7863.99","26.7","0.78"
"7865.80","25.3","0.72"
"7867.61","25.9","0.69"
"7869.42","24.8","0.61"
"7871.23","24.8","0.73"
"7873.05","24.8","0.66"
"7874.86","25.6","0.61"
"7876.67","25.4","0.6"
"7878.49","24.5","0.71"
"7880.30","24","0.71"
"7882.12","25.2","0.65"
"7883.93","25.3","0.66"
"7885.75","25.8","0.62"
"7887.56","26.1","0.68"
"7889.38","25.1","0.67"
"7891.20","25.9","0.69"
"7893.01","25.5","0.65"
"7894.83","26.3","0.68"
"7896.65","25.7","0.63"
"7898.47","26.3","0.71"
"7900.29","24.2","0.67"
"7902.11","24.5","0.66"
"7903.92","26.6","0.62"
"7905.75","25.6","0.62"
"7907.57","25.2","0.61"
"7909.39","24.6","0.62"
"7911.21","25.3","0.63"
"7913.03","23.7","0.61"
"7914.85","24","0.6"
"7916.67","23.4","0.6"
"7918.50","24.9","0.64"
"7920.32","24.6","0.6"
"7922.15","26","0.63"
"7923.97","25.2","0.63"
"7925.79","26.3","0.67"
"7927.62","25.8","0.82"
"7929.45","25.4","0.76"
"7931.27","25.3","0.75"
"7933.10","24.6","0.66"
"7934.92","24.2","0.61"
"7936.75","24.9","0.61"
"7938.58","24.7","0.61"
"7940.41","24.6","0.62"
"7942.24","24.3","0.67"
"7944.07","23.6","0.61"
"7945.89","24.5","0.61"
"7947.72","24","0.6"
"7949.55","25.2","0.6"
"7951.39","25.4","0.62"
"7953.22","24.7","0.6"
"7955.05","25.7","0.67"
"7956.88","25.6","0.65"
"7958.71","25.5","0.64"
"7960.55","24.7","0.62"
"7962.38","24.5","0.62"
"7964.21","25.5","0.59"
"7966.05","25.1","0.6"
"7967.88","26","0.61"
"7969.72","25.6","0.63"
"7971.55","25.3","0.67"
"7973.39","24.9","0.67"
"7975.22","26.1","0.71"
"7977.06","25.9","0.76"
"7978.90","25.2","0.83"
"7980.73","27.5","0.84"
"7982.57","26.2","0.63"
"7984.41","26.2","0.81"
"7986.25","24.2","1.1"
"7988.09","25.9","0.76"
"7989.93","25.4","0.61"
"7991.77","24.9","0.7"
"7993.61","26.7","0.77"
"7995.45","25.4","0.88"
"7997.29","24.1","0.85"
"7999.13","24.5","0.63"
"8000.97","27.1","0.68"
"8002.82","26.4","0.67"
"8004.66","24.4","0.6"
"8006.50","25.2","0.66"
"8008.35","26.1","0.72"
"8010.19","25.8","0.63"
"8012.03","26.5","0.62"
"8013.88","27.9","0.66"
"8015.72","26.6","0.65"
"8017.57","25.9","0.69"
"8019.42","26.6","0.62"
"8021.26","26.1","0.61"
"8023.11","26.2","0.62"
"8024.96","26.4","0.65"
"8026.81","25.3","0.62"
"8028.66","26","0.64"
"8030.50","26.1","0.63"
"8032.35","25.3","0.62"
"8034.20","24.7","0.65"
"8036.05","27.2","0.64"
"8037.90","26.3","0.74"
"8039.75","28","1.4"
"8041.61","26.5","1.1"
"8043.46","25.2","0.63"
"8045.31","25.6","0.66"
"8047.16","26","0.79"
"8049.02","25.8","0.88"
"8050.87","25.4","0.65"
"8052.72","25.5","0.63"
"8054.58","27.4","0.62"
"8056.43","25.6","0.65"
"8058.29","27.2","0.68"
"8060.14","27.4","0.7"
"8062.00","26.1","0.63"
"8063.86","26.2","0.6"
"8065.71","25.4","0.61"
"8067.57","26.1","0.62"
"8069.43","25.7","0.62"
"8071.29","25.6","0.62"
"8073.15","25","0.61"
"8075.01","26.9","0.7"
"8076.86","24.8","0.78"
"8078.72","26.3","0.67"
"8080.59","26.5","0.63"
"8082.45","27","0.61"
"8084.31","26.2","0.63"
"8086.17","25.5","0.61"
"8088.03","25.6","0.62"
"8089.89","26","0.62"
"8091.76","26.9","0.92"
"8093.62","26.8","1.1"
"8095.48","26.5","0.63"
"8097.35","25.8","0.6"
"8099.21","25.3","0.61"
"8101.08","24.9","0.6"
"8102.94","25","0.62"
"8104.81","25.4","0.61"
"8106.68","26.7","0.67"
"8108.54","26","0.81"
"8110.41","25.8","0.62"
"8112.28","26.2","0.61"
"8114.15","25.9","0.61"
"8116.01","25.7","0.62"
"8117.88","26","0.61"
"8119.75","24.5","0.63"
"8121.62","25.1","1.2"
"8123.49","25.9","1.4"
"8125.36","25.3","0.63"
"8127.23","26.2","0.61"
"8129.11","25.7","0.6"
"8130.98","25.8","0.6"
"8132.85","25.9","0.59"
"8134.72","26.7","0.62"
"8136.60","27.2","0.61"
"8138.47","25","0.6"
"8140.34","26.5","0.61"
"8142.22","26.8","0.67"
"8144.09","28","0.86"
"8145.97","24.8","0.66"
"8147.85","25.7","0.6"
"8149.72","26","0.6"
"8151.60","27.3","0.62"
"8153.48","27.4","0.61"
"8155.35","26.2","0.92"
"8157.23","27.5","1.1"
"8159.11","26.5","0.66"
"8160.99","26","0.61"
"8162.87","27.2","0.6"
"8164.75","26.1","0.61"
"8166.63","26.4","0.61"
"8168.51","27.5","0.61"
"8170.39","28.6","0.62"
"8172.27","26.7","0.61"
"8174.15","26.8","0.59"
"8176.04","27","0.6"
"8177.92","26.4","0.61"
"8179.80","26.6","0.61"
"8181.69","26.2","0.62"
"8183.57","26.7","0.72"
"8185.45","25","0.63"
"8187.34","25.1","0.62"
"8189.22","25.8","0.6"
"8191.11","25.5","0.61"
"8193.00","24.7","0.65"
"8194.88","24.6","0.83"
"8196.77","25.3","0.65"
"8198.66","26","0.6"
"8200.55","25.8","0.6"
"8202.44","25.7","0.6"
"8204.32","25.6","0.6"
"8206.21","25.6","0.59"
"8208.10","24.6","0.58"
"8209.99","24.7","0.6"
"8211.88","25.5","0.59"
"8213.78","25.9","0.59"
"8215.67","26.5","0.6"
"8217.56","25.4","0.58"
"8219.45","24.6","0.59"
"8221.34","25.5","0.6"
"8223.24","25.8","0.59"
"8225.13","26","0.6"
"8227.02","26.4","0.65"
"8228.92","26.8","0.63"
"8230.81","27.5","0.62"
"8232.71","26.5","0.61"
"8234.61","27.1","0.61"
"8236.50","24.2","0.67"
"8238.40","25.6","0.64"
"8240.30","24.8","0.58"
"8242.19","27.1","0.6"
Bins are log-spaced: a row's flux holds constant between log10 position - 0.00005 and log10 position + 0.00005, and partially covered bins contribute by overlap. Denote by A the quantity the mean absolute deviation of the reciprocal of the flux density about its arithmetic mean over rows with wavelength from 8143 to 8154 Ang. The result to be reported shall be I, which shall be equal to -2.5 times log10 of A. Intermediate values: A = 0.0015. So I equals 7.08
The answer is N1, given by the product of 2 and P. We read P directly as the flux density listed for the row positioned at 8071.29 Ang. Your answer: 51.2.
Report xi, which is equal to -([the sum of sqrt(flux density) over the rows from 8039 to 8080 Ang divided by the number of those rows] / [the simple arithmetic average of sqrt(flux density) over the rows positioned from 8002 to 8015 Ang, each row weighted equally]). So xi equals -1.00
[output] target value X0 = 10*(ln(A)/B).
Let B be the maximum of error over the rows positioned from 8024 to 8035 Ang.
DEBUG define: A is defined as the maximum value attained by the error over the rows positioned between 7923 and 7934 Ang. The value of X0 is -3.1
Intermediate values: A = 0.82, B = 0.65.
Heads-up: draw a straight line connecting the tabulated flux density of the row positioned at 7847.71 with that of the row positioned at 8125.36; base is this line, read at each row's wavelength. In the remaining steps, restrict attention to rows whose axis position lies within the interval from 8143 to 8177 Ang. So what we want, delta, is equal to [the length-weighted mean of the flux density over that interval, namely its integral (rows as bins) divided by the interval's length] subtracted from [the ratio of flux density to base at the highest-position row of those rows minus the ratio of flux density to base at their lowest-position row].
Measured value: -26.8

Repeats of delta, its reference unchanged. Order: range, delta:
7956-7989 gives -25.5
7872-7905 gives -25.3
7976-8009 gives -25.6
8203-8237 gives -25.9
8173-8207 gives -25.9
